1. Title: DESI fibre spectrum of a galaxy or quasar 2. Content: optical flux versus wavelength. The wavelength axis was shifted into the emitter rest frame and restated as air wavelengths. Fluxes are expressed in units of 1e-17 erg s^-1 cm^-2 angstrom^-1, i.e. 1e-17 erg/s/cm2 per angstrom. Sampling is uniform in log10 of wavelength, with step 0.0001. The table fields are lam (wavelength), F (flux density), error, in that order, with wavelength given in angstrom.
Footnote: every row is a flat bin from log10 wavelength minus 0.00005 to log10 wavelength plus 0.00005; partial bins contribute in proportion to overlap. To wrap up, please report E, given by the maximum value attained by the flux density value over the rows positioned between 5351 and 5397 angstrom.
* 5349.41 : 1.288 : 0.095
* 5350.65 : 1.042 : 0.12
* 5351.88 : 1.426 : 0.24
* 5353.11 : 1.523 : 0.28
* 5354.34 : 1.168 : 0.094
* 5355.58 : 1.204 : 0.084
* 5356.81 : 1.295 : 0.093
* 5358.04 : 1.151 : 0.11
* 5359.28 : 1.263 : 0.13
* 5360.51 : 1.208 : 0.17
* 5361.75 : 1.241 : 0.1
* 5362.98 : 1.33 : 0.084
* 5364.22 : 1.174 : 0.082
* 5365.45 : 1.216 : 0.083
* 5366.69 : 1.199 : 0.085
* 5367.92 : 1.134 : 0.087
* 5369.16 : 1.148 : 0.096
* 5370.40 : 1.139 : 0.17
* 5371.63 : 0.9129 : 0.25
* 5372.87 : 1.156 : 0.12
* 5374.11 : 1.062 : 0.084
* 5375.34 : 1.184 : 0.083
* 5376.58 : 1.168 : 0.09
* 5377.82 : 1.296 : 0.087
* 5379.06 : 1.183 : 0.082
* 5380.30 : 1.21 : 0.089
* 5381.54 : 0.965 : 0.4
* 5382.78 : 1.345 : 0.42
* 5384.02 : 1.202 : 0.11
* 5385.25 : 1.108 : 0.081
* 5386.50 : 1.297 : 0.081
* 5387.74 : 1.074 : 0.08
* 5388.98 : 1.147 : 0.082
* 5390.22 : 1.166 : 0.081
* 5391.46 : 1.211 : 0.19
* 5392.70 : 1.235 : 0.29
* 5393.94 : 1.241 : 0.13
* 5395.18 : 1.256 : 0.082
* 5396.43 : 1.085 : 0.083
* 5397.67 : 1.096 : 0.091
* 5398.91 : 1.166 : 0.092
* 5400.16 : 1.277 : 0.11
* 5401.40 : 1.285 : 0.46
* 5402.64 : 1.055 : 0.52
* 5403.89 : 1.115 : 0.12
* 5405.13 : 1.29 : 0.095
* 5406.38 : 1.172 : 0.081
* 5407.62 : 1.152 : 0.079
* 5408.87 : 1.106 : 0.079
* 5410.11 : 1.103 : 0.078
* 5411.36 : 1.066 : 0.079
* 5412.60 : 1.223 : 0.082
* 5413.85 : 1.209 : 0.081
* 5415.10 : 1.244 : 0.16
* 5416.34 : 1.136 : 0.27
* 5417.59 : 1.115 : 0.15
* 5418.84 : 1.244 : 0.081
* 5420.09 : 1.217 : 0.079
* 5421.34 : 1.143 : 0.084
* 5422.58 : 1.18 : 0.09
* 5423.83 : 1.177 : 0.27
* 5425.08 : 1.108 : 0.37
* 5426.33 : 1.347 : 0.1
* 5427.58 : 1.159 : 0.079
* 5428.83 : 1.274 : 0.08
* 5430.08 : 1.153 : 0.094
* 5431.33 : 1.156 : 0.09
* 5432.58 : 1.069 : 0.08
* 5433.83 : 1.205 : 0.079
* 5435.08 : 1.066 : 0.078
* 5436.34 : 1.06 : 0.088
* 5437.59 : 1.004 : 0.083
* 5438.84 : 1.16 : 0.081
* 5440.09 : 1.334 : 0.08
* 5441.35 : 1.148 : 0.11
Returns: 1.523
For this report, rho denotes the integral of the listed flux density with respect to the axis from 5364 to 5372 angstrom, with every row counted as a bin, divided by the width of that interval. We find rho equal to 1.14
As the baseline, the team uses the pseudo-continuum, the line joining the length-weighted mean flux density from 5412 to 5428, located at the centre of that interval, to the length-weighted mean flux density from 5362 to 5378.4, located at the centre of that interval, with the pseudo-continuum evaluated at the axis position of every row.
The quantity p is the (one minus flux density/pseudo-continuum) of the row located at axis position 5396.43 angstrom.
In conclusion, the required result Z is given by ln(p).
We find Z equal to -2.5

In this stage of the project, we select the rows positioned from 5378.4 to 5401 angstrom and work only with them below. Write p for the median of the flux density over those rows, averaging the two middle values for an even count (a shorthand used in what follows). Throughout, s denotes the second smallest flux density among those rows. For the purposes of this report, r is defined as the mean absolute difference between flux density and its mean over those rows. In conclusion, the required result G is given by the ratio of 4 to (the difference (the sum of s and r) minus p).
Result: -85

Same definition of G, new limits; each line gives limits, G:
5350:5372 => -59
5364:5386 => -29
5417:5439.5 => -108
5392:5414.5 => -119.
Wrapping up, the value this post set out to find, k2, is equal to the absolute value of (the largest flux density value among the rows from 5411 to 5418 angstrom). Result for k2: 1.24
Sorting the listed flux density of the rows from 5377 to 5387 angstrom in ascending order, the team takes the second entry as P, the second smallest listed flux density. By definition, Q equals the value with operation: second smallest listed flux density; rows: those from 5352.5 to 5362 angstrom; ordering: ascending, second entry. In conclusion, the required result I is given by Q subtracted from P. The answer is -0.06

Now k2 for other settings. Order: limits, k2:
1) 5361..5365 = 1.33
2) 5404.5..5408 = 1.29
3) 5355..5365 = 1.33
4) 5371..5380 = 1.30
